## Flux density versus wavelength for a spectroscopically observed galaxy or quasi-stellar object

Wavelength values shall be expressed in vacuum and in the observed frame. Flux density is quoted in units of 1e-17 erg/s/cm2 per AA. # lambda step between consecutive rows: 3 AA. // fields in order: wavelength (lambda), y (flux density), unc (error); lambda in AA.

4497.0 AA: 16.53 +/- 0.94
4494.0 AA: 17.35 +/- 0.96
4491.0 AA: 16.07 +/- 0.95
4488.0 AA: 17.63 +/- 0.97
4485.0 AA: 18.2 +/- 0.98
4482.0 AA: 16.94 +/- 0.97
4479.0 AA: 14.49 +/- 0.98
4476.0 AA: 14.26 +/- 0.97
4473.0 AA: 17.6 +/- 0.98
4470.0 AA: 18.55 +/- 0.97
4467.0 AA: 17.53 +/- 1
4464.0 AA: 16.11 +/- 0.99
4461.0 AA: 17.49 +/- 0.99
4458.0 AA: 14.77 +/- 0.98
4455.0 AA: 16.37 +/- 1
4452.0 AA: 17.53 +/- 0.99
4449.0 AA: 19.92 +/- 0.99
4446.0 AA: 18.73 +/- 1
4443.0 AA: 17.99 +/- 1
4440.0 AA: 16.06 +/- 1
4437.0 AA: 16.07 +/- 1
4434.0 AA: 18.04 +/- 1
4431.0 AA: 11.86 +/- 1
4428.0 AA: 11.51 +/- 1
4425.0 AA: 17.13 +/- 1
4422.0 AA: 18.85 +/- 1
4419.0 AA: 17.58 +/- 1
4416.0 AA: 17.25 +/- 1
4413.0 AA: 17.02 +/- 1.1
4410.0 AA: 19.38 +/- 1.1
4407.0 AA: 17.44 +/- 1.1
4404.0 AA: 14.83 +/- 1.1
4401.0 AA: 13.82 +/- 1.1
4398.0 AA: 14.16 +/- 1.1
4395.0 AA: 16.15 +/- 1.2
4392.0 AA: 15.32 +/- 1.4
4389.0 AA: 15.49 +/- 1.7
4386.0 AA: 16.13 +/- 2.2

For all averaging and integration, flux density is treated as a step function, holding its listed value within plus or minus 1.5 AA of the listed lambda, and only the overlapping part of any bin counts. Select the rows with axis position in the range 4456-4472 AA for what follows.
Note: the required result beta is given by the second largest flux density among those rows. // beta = 17.53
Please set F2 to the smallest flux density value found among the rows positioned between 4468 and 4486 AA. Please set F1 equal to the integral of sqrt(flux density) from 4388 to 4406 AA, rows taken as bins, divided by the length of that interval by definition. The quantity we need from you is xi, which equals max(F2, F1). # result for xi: 14.3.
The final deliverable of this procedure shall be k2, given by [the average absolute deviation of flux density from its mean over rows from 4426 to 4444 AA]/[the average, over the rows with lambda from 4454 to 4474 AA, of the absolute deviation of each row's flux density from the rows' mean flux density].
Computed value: 2.4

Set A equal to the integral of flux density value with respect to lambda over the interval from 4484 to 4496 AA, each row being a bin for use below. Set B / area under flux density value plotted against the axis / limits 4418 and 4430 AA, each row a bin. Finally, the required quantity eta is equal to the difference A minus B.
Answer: 15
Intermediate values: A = 207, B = 192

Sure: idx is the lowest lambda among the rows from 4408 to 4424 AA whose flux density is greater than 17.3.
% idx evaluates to 4410.0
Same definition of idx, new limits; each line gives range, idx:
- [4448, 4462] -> 4449.0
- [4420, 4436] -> 4422.0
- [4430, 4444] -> 4434.0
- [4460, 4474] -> 4461.0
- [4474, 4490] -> 4485.0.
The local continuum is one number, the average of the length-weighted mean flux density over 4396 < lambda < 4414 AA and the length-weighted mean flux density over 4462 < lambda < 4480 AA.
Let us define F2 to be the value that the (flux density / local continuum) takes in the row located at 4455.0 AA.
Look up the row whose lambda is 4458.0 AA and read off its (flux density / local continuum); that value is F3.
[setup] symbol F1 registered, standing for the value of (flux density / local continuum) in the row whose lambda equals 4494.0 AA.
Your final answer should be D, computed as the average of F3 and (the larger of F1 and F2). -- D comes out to 0.99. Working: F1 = 1.06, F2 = 1.00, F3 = 0.91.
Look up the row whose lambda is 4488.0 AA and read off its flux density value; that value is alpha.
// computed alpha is 17.63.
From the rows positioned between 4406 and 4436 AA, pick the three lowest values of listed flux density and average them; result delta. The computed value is 13.5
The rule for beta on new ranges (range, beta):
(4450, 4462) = 17.49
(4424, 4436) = 17.13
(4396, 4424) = 18.85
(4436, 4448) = 17.99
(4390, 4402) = 15.32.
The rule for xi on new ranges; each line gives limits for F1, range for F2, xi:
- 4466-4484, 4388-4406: 13.8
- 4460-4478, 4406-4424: 17.0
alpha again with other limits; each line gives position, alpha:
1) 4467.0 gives 17.53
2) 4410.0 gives 19.38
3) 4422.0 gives 18.85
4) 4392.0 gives 15.32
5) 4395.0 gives 16.15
